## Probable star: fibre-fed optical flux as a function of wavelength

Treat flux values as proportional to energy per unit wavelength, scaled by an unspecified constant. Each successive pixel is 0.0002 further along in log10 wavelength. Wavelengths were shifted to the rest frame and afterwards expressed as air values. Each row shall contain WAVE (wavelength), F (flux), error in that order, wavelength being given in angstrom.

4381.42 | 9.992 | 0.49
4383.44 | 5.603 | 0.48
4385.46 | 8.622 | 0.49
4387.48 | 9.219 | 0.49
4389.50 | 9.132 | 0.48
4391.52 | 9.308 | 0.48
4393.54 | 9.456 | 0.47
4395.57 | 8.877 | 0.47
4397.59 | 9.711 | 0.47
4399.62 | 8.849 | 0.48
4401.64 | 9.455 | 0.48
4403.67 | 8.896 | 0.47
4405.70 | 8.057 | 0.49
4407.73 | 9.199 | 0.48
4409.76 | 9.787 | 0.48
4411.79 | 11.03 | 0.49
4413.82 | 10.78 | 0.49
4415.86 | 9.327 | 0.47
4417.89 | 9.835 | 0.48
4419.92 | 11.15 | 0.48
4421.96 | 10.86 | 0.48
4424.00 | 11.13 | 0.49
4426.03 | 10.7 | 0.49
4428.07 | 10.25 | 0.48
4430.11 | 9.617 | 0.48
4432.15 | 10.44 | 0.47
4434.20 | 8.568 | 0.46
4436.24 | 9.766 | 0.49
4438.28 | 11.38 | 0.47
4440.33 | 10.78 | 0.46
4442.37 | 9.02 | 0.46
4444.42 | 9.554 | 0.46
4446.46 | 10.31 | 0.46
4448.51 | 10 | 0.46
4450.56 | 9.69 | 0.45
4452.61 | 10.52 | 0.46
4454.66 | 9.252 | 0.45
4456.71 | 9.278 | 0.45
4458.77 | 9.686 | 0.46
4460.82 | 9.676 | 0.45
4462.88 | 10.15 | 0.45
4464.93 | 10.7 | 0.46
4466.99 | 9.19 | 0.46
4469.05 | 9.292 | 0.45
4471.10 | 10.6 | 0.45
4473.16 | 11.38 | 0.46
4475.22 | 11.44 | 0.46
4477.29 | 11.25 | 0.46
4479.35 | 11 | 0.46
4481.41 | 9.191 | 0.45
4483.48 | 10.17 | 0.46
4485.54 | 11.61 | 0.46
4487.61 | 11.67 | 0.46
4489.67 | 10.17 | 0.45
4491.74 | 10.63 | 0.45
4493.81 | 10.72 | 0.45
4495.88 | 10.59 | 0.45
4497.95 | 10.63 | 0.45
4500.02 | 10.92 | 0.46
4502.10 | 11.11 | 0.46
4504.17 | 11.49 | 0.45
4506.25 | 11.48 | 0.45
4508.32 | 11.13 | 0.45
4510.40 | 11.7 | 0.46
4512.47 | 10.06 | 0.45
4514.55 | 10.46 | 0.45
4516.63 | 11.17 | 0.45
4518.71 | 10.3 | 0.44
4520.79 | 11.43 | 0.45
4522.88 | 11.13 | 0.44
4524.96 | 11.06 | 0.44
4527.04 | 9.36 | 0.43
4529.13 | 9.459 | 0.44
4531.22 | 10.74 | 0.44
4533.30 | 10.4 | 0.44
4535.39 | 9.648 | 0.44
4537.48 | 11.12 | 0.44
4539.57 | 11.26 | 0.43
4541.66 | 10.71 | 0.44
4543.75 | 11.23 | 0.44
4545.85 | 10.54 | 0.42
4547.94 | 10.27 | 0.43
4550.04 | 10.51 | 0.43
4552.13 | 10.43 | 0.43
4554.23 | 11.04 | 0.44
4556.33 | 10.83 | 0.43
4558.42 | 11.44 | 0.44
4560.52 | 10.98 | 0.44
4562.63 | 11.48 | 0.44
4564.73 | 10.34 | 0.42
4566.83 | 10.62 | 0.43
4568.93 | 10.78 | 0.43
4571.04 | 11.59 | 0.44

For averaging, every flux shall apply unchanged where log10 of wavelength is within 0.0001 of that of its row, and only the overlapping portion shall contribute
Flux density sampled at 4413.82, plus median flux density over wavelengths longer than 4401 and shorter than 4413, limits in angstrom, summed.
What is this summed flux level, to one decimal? 20.1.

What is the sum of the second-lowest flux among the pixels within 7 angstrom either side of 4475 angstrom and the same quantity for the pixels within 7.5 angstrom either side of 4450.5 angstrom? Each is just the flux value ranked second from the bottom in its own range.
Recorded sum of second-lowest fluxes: 18.6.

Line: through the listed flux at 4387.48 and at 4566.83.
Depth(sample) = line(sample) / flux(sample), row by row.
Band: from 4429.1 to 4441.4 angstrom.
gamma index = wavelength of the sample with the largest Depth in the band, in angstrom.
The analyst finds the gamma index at 4434.20 angstrom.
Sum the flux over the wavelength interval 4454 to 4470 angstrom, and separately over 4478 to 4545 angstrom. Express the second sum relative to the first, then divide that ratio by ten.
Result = 0.45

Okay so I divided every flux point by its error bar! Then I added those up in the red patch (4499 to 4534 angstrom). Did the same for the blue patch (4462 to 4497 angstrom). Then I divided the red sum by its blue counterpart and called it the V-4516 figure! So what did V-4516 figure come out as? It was 1.04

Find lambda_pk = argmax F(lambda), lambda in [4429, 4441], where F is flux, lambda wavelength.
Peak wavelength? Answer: 4438.28 angstrom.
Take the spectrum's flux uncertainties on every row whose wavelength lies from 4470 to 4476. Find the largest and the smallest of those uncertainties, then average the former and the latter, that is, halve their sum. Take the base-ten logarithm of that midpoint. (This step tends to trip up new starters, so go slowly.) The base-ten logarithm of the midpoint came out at -0.342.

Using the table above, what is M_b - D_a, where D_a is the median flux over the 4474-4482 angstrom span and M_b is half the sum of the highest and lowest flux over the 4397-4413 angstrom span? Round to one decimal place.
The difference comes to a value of -1.6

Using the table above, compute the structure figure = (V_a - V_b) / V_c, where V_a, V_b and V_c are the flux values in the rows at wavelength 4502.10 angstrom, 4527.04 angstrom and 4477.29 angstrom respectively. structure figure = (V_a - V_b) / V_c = 0.16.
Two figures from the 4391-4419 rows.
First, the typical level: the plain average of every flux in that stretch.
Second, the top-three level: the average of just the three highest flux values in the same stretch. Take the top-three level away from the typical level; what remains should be -1.1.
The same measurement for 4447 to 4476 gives -1.1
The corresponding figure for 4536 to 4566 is -0.5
